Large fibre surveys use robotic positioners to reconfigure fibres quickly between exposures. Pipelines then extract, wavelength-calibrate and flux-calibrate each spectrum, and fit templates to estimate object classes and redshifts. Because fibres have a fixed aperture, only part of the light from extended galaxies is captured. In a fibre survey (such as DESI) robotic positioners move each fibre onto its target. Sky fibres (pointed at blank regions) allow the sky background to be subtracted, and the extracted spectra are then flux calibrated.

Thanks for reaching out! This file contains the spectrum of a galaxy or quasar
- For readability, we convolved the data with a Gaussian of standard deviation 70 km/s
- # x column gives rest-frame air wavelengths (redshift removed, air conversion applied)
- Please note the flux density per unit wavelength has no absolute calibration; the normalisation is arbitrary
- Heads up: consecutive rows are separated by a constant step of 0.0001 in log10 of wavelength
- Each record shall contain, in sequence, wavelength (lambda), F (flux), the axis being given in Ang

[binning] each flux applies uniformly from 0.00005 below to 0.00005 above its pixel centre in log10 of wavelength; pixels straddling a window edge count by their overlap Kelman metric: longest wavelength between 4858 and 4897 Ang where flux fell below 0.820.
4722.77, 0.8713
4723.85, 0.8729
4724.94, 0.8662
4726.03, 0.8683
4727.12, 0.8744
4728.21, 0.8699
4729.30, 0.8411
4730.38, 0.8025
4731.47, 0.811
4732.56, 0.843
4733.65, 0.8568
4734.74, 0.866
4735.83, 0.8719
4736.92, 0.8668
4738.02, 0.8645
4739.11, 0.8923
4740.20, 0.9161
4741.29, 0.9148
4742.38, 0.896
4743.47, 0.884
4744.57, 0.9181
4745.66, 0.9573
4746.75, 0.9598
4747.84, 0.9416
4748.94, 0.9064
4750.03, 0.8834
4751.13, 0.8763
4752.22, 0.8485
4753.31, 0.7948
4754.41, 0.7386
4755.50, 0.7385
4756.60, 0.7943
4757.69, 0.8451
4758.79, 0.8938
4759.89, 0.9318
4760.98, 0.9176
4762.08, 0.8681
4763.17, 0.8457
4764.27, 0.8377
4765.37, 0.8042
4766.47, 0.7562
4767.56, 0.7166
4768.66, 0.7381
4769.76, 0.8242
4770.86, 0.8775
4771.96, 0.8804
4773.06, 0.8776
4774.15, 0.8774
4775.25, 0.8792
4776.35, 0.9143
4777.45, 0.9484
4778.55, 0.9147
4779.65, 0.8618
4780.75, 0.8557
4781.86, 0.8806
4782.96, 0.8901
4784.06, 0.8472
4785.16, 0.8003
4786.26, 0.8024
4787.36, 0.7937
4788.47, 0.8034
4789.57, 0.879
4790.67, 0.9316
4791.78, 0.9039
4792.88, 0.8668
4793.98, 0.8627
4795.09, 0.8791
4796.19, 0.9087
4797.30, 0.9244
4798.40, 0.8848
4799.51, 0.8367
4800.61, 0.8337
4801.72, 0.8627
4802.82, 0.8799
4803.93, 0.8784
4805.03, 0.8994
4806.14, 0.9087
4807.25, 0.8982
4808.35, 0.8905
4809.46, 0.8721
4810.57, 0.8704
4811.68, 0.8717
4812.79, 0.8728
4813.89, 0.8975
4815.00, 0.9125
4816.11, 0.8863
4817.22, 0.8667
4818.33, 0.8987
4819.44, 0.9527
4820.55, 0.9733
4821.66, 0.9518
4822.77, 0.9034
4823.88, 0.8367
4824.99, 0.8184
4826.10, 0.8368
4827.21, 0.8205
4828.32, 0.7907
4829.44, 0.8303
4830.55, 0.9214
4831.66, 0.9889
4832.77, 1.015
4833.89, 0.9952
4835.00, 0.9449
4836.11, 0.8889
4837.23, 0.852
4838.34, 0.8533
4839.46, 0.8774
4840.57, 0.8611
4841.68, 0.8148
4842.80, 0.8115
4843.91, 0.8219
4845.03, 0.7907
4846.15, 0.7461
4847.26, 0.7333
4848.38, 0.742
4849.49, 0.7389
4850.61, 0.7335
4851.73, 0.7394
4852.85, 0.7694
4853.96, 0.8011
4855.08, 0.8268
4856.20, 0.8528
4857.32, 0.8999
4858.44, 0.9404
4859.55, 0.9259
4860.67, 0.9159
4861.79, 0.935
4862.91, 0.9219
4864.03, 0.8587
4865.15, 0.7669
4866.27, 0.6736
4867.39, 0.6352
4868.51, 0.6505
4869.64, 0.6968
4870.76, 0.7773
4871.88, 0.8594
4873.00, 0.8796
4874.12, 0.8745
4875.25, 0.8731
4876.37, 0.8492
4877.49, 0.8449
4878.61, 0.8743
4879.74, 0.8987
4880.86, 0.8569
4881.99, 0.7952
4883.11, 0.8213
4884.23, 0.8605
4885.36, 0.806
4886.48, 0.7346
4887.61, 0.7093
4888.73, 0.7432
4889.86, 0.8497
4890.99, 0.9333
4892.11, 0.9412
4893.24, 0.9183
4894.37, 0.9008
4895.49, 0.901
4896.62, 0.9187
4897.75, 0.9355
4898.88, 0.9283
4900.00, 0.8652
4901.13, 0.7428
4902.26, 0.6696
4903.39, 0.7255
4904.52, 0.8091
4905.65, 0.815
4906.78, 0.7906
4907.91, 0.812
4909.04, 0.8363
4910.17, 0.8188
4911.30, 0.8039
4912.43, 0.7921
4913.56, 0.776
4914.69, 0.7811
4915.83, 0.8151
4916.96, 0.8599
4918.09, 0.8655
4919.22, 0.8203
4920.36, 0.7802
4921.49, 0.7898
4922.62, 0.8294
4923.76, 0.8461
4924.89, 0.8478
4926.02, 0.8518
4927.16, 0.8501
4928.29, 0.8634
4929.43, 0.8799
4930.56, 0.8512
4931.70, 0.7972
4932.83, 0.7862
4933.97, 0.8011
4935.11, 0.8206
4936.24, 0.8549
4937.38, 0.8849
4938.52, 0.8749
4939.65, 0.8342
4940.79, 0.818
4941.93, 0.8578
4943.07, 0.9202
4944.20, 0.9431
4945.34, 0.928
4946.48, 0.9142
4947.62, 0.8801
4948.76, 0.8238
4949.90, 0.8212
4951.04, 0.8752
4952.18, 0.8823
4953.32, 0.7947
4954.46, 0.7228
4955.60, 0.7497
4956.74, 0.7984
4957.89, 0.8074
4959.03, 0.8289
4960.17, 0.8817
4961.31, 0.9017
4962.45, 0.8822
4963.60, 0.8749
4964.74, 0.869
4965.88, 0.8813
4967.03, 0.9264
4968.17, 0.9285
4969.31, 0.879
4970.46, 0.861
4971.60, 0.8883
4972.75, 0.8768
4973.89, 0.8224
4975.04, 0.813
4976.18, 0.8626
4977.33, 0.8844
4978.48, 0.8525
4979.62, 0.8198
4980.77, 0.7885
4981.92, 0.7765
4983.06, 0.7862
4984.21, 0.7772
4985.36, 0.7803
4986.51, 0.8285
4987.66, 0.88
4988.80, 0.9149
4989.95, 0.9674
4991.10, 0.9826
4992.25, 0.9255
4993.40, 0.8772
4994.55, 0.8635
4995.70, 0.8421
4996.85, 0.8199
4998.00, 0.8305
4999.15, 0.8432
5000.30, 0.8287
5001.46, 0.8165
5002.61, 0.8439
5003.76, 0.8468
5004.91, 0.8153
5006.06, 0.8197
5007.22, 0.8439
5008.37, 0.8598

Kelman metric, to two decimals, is 4888.73 Ang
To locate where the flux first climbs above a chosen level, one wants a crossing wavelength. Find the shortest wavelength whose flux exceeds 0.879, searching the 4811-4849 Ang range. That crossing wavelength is 4813.89 Ang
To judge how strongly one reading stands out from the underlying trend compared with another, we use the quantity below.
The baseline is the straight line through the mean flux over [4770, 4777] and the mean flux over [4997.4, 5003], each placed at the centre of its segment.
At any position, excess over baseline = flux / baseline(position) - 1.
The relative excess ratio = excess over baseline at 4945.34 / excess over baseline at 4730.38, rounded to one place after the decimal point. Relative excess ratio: -1.0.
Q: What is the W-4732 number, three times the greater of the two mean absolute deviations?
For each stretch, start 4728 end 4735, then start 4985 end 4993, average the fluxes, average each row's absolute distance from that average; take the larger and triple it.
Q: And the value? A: 0.17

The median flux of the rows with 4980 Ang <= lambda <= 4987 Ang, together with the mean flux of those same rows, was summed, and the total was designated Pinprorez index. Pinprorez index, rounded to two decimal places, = 1.57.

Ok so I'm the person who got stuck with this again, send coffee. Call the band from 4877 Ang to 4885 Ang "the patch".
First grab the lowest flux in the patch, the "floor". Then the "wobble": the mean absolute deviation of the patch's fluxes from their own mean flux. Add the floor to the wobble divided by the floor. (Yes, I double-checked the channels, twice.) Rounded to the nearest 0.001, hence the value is 0.827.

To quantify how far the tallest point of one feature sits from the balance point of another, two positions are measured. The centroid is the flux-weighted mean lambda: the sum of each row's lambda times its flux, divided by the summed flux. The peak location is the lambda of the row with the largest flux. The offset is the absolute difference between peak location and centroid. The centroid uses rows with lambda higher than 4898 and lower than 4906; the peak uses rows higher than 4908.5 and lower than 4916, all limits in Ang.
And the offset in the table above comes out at 6.9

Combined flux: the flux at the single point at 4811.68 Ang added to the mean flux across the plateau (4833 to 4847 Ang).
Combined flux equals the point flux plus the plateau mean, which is 1.73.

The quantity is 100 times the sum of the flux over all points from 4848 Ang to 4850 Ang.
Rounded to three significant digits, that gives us 148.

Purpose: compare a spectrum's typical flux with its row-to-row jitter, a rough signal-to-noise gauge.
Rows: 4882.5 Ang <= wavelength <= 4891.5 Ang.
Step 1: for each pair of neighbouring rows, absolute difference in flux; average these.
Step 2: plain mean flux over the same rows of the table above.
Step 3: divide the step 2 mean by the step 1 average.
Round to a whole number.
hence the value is 14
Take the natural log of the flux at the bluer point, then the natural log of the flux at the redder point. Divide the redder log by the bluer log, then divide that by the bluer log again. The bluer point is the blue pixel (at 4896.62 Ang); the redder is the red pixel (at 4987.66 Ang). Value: -18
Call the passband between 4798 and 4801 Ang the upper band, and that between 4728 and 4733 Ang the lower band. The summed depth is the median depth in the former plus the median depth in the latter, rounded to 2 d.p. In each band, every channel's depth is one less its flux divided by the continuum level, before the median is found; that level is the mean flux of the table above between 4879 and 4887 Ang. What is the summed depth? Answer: -0.03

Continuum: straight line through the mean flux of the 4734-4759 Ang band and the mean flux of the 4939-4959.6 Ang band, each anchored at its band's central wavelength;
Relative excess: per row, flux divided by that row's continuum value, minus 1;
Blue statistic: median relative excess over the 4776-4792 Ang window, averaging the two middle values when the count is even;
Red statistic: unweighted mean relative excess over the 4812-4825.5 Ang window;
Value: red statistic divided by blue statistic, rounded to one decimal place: 2.8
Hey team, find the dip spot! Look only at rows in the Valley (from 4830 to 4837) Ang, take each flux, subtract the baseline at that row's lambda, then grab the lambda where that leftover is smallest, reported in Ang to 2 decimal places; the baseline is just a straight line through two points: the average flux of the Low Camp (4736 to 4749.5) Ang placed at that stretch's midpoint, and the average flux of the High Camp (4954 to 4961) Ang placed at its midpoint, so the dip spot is 4836.11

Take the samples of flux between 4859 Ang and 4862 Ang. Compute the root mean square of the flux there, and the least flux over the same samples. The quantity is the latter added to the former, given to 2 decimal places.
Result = 1.84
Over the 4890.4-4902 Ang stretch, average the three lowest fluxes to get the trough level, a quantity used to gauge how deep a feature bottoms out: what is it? 0.836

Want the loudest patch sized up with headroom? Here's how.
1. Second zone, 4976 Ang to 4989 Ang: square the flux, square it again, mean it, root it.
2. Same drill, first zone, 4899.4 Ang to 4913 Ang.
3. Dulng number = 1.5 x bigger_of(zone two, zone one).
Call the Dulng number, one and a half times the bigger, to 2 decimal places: 1.04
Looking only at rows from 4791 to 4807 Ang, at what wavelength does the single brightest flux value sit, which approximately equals 4797.30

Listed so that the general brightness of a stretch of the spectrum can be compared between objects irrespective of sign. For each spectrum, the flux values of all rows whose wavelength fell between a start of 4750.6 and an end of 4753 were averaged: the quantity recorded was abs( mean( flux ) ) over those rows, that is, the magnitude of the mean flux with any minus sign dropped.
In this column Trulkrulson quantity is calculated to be 0.86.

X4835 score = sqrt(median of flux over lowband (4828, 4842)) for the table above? 0.937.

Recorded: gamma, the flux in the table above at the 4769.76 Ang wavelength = 0.8242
